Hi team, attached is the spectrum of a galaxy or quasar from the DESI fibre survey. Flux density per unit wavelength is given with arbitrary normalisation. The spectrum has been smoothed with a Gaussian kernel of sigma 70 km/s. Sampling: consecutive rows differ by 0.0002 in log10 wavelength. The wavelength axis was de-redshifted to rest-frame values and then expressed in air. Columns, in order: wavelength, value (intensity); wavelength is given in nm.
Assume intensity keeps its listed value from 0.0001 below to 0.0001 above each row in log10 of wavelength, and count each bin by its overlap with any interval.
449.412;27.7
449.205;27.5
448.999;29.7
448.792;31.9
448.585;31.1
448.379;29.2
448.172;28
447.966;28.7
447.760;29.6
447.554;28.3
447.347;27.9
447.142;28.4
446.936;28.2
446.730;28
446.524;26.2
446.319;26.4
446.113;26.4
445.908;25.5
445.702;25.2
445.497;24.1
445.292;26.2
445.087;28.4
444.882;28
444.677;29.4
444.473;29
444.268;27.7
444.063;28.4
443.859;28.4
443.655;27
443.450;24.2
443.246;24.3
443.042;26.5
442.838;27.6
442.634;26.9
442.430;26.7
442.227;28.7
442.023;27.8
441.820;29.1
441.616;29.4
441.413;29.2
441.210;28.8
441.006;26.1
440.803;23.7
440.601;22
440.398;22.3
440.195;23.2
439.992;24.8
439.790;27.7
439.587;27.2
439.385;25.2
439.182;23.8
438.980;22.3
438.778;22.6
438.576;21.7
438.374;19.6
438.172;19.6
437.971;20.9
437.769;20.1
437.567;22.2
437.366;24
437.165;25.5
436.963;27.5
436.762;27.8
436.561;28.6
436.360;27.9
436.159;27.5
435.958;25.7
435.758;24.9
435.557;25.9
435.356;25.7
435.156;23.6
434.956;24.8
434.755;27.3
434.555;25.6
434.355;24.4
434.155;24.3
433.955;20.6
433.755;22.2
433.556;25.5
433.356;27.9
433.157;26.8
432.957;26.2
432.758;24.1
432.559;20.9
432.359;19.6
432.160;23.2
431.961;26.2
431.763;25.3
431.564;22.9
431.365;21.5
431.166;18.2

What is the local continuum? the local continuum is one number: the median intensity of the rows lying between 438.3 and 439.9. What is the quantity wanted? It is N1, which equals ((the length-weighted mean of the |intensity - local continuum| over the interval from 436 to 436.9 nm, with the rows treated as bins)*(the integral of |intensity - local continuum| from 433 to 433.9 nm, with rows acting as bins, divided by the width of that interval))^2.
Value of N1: 176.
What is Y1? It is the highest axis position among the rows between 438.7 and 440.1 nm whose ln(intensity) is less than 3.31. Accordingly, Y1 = 439.992 nm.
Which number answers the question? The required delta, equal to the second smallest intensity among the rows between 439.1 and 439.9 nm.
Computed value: 25.2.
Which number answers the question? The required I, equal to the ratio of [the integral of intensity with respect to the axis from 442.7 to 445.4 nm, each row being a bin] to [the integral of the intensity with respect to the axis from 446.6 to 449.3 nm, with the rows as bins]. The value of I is 0.94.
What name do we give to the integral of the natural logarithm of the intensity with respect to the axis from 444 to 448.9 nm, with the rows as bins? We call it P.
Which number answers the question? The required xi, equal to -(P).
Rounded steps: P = 16.3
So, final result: -16.3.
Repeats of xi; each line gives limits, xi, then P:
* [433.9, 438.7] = -15.3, 15.3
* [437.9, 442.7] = -15.4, 15.4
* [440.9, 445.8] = -16.2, 16.2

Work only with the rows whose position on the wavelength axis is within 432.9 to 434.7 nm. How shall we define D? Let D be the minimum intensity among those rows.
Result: 20.6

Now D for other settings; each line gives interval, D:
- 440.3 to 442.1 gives 22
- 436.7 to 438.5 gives 19.6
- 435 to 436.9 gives 23.6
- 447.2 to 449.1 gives 27.9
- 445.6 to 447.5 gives 25.2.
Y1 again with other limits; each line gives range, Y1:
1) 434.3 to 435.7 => 435.557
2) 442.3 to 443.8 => 443.655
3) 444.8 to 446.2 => 446.113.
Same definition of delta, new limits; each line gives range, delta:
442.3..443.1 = 26.7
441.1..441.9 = 29.1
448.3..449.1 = 29.7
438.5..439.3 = 22.3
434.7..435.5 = 24.8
